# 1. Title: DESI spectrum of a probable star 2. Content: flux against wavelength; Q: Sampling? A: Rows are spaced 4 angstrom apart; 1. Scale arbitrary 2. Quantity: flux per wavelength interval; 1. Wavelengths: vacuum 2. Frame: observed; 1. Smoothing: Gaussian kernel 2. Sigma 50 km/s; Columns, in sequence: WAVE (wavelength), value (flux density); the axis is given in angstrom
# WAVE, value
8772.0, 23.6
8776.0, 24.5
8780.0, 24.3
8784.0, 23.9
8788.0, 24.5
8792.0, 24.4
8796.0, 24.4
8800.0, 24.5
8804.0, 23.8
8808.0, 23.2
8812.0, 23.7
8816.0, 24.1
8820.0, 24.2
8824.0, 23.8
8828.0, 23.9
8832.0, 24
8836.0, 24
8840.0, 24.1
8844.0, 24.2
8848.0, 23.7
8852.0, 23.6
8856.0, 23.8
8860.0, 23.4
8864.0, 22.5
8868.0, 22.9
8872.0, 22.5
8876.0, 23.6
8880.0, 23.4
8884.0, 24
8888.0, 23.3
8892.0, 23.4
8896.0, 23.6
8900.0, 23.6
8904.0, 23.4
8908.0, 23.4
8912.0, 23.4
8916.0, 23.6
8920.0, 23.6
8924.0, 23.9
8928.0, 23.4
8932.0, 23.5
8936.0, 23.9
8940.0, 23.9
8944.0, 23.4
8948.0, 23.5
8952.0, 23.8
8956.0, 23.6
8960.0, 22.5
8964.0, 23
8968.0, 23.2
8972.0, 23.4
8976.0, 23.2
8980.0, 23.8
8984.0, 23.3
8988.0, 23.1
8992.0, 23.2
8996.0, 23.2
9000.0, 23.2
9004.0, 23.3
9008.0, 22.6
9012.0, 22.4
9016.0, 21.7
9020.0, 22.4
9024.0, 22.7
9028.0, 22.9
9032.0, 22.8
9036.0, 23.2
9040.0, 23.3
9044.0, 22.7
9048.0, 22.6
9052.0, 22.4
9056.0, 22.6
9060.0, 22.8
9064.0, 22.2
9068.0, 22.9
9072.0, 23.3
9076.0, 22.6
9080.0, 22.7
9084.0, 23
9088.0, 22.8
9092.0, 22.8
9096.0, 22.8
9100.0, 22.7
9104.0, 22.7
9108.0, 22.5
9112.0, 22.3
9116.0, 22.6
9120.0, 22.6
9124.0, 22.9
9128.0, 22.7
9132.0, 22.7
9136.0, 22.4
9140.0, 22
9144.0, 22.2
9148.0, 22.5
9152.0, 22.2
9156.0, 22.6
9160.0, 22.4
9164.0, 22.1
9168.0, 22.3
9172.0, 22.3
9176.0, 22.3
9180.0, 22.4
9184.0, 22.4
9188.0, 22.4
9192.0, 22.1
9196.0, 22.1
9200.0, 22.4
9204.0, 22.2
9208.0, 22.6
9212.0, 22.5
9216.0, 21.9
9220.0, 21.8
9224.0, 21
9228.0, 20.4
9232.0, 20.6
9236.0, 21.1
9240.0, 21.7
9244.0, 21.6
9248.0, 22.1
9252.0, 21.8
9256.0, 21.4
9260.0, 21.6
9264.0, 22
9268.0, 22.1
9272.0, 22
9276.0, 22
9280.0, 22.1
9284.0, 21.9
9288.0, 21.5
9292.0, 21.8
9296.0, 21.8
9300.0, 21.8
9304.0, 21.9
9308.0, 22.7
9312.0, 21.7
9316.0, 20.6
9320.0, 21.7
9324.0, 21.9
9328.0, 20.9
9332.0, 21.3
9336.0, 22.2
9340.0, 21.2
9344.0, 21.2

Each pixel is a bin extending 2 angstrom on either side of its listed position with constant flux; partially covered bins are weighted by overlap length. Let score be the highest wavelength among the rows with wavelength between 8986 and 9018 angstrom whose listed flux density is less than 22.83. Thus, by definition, 9016.0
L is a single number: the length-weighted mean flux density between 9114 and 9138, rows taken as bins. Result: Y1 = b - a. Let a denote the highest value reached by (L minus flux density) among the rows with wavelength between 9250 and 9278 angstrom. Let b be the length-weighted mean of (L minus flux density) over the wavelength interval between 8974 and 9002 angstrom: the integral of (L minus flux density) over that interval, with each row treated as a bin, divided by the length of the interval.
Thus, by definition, -1.9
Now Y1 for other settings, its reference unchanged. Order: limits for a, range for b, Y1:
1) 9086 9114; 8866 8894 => -1.0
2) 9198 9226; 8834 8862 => -2.8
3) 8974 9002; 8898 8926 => -0.5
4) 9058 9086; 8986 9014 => -0.8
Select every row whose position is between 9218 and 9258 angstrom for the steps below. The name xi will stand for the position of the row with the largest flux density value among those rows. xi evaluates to 9248.0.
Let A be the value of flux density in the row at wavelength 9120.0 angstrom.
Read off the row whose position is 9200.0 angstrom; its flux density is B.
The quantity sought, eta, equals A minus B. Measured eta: 0.2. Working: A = 22.6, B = 22.4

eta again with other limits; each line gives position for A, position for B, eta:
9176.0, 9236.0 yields 1.2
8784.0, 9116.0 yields 1.3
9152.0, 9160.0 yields -0.2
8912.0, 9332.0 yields 2.1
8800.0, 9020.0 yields 2.1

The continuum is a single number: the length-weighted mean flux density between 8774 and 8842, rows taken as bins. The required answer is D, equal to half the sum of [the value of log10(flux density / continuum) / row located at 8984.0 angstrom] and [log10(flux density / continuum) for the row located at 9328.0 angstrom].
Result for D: -0.038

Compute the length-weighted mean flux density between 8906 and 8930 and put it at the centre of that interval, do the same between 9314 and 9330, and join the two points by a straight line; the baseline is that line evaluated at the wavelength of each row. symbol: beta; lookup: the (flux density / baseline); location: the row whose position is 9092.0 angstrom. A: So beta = 1.010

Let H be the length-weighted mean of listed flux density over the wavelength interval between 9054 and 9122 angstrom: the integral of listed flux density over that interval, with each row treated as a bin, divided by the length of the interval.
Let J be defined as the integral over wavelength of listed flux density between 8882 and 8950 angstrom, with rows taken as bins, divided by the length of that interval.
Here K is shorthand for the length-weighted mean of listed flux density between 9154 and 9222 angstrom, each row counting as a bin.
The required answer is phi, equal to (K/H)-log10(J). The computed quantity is -0.39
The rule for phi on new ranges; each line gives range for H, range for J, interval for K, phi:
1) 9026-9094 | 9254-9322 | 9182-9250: -0.38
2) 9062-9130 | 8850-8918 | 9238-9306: -0.41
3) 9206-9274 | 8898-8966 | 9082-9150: -0.33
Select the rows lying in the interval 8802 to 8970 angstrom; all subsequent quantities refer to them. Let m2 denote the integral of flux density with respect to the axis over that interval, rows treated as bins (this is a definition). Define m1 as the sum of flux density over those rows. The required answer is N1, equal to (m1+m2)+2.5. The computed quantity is 4949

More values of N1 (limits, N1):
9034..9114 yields 2277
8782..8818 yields 1085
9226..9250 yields 640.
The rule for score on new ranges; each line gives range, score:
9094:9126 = 9120.0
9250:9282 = 9280.0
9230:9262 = 9260.0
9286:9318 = 9316.0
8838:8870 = 8864.0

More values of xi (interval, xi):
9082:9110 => 9084.0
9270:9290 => 9280.0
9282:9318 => 9308.0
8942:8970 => 8952.0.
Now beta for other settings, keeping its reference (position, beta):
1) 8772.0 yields 0.968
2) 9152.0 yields 0.999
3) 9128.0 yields 1.015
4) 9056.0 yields 0.992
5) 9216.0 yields 1.001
